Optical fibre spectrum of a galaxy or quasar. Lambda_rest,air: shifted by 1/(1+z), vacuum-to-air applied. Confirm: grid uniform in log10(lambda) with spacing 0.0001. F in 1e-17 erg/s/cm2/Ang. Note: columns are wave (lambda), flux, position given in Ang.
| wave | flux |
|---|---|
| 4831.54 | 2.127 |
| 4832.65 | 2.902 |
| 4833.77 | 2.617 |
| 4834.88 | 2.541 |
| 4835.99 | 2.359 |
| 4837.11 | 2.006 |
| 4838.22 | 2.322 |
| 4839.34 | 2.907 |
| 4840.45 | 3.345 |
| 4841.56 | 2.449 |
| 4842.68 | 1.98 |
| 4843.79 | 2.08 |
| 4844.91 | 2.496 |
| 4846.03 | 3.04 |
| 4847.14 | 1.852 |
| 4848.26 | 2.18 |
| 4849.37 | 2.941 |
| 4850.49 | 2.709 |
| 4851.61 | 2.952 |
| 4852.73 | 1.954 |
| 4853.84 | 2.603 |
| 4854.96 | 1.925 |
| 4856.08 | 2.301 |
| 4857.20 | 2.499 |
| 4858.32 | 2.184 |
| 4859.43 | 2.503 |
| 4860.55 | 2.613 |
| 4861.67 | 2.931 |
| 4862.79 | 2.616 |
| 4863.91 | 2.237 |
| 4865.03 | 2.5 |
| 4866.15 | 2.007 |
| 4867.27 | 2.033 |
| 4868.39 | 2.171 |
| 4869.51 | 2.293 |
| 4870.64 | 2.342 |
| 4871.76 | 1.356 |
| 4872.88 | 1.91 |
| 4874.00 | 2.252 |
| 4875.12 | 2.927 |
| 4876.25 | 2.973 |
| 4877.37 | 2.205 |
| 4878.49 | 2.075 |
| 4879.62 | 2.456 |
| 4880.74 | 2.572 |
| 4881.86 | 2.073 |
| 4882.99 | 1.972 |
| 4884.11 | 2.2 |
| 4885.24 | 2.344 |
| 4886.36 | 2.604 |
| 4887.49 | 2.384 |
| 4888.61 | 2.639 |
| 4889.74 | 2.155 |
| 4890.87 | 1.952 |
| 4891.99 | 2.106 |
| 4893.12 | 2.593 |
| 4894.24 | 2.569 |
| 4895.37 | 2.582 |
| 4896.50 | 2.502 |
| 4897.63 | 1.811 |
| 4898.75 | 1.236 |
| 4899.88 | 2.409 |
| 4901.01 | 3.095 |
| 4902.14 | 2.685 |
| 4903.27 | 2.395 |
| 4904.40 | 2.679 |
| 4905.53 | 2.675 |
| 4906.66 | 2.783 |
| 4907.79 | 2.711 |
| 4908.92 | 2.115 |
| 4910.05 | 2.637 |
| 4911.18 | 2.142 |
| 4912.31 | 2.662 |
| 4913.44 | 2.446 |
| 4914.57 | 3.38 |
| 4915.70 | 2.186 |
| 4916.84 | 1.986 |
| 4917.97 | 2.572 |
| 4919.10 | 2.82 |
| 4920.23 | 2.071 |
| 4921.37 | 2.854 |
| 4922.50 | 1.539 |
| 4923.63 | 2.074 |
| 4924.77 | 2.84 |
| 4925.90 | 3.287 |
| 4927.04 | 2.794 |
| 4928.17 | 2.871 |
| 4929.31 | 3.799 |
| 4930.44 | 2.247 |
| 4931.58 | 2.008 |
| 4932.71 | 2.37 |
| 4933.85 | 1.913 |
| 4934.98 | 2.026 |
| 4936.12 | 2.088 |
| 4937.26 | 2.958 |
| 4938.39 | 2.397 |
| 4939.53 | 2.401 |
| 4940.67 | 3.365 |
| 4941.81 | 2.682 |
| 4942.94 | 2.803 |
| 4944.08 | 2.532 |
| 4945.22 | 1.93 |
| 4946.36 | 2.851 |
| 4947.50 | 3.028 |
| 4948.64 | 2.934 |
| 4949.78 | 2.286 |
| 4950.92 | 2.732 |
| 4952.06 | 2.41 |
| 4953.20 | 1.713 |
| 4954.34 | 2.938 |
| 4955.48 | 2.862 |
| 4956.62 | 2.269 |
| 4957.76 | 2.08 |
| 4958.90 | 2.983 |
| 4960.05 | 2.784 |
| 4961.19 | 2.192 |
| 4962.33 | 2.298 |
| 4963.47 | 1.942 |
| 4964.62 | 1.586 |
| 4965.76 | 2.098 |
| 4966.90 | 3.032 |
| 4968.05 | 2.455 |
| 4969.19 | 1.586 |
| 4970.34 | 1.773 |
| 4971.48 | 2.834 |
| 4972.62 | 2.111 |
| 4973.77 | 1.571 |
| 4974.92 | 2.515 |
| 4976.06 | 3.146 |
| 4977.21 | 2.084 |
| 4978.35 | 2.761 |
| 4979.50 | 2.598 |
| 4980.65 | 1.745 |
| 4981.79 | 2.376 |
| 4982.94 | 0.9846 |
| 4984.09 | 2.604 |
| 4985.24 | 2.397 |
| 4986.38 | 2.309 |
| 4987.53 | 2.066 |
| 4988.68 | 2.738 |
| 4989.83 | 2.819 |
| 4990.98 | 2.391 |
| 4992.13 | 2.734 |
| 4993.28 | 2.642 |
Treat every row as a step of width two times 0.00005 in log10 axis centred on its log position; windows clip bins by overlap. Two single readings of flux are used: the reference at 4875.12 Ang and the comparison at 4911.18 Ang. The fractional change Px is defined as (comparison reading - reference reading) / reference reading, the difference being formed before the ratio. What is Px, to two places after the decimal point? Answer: -0.27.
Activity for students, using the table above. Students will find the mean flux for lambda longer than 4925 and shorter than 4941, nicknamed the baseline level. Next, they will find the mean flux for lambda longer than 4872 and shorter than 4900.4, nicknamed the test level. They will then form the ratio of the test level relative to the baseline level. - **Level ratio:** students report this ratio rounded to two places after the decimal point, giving 0.88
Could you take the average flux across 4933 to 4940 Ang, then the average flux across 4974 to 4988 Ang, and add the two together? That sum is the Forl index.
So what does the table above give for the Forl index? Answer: 4.6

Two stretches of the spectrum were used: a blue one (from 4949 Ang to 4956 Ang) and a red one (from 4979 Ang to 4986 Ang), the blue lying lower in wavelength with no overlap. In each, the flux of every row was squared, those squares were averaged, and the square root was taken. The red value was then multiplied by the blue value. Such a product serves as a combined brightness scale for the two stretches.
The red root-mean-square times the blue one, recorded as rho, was 5.5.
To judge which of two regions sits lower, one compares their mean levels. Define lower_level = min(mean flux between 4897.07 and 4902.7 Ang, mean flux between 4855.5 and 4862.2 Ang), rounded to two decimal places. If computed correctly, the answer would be 2.25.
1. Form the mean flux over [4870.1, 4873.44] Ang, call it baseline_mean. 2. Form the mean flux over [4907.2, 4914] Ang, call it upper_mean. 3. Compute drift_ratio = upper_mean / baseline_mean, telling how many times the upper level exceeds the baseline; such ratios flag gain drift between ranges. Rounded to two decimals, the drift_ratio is 1.31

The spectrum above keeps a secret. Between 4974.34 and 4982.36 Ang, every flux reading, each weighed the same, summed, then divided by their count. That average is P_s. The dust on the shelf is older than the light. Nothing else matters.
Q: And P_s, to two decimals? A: 2.46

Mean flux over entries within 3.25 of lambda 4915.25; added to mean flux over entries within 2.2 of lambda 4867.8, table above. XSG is 4.66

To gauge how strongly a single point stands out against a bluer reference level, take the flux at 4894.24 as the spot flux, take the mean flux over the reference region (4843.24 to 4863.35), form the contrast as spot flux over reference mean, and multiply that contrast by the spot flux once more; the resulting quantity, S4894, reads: 2.7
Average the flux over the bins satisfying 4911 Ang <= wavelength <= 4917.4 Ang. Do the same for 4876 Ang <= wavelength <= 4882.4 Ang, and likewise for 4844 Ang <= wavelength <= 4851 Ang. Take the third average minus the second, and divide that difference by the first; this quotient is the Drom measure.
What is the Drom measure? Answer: 0.058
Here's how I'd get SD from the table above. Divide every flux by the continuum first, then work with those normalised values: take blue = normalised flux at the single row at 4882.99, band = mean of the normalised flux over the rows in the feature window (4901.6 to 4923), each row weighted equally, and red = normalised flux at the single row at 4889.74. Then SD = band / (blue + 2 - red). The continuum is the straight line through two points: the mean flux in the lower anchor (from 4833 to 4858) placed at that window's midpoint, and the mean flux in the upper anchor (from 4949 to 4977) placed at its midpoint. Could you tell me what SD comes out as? 0.542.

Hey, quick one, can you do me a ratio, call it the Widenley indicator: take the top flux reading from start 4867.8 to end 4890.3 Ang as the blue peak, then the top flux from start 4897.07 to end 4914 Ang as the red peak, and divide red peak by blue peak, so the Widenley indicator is 1.04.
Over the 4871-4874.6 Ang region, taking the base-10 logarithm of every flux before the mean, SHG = 0.26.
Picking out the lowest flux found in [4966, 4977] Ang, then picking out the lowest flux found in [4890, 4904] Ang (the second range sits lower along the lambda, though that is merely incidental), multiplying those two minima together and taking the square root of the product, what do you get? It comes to 1.39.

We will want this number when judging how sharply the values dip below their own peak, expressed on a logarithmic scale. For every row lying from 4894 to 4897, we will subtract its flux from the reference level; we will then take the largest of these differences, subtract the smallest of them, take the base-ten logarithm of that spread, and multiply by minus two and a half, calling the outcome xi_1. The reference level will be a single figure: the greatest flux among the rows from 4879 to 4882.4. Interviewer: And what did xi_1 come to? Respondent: 2.7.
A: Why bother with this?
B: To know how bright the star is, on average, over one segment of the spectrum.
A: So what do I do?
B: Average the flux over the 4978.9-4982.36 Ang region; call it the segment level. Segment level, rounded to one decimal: 2.2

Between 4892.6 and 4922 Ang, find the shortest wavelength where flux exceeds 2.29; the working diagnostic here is 4893.12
